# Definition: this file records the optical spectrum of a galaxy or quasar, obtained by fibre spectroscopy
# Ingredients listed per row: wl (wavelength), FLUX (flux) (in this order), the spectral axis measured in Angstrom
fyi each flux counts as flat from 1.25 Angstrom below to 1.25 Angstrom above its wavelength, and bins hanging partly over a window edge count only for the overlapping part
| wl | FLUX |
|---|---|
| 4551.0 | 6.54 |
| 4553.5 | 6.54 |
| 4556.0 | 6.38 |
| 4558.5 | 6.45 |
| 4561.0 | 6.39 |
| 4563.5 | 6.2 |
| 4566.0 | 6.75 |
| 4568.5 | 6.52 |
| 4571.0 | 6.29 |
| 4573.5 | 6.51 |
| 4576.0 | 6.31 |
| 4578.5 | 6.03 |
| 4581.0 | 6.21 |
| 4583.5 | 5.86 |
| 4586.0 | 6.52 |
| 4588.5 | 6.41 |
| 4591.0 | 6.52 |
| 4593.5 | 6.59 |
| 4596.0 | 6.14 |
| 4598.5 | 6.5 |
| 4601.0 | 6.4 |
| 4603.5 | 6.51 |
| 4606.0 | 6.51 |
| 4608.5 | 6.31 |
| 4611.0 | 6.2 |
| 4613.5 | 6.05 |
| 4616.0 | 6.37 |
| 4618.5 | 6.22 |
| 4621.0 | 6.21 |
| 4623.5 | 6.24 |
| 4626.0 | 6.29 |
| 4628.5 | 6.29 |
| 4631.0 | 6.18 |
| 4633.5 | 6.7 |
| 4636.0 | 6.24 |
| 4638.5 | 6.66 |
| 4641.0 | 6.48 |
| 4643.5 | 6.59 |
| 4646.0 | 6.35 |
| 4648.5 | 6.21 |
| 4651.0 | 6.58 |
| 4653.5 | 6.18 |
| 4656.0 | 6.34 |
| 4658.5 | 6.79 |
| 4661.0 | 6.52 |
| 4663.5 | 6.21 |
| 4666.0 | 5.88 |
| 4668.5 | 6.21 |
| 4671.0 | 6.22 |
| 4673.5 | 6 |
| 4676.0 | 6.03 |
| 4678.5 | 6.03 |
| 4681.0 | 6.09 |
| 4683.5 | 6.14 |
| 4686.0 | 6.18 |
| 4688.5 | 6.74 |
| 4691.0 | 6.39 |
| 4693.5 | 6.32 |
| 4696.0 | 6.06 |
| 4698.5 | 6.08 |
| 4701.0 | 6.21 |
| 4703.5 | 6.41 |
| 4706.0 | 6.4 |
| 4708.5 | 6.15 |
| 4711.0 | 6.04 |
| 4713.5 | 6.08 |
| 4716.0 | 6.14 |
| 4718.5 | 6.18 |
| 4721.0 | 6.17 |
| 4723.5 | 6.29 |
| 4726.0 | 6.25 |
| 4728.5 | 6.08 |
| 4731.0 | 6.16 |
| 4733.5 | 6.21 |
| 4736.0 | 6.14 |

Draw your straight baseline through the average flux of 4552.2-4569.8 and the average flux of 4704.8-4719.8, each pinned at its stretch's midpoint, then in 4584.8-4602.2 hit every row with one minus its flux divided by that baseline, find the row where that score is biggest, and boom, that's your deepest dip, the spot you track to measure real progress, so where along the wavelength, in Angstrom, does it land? 4596.0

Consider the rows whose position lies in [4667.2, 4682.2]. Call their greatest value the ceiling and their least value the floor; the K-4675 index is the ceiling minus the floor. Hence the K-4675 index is 0.22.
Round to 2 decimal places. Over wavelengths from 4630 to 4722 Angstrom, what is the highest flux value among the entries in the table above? 6.79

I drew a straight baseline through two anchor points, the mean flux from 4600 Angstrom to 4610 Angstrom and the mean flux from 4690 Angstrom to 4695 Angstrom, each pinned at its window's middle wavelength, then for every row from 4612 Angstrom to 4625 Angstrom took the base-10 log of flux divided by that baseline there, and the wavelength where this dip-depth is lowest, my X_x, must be 4613.5 Angstrom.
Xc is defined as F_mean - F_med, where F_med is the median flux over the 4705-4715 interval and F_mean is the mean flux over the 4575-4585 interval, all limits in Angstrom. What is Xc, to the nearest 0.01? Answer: -0.01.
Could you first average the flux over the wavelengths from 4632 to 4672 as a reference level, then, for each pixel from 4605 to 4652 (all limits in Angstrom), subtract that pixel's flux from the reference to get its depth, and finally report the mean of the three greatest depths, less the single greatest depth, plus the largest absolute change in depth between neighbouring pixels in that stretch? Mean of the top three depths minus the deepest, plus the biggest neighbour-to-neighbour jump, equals 0.43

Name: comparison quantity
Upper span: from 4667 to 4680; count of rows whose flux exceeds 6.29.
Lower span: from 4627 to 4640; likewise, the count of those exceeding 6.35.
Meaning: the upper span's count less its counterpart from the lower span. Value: -2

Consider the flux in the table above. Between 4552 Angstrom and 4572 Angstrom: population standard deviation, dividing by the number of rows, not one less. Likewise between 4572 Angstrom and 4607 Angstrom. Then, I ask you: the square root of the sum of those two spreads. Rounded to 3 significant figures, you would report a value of 0.608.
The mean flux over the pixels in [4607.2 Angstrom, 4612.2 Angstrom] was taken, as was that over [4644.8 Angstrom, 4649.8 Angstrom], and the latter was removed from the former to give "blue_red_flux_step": -0.02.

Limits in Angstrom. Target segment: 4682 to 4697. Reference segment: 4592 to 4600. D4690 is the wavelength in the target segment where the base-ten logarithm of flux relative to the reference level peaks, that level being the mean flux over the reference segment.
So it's 4688.5 Angstrom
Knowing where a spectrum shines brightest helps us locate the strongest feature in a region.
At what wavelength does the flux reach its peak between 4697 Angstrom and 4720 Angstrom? 4703.5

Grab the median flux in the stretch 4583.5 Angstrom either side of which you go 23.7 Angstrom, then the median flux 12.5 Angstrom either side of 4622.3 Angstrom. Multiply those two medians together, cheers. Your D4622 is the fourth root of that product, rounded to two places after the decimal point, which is 2.51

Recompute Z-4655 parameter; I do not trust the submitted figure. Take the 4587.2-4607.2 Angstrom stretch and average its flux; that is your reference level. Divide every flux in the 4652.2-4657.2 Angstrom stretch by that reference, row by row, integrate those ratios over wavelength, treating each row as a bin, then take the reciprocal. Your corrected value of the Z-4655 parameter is 0.206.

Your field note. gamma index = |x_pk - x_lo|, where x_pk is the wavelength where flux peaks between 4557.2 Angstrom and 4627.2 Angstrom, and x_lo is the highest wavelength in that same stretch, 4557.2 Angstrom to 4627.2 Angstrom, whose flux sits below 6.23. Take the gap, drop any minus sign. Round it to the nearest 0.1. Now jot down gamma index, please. 55.0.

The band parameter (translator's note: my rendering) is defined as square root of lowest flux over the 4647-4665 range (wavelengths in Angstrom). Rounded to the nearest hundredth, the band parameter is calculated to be 2.49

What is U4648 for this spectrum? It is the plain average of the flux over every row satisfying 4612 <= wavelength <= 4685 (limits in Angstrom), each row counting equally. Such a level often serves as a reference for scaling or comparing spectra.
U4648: 6.29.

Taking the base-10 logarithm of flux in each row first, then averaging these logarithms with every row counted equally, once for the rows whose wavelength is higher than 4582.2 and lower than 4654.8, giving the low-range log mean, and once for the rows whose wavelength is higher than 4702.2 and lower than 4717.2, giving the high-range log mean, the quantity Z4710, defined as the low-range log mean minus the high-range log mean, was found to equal 0.010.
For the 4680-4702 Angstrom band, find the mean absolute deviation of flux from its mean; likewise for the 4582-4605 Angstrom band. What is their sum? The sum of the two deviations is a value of 0.33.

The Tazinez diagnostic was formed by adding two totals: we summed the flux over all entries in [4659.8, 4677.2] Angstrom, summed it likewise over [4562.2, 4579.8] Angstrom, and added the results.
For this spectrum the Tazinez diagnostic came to 87.7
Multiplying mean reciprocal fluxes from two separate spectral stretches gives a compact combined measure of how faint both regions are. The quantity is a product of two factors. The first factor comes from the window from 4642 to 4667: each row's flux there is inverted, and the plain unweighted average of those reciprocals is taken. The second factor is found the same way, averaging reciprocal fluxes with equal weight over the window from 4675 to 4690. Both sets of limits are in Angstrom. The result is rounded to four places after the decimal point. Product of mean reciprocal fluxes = 0.0254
